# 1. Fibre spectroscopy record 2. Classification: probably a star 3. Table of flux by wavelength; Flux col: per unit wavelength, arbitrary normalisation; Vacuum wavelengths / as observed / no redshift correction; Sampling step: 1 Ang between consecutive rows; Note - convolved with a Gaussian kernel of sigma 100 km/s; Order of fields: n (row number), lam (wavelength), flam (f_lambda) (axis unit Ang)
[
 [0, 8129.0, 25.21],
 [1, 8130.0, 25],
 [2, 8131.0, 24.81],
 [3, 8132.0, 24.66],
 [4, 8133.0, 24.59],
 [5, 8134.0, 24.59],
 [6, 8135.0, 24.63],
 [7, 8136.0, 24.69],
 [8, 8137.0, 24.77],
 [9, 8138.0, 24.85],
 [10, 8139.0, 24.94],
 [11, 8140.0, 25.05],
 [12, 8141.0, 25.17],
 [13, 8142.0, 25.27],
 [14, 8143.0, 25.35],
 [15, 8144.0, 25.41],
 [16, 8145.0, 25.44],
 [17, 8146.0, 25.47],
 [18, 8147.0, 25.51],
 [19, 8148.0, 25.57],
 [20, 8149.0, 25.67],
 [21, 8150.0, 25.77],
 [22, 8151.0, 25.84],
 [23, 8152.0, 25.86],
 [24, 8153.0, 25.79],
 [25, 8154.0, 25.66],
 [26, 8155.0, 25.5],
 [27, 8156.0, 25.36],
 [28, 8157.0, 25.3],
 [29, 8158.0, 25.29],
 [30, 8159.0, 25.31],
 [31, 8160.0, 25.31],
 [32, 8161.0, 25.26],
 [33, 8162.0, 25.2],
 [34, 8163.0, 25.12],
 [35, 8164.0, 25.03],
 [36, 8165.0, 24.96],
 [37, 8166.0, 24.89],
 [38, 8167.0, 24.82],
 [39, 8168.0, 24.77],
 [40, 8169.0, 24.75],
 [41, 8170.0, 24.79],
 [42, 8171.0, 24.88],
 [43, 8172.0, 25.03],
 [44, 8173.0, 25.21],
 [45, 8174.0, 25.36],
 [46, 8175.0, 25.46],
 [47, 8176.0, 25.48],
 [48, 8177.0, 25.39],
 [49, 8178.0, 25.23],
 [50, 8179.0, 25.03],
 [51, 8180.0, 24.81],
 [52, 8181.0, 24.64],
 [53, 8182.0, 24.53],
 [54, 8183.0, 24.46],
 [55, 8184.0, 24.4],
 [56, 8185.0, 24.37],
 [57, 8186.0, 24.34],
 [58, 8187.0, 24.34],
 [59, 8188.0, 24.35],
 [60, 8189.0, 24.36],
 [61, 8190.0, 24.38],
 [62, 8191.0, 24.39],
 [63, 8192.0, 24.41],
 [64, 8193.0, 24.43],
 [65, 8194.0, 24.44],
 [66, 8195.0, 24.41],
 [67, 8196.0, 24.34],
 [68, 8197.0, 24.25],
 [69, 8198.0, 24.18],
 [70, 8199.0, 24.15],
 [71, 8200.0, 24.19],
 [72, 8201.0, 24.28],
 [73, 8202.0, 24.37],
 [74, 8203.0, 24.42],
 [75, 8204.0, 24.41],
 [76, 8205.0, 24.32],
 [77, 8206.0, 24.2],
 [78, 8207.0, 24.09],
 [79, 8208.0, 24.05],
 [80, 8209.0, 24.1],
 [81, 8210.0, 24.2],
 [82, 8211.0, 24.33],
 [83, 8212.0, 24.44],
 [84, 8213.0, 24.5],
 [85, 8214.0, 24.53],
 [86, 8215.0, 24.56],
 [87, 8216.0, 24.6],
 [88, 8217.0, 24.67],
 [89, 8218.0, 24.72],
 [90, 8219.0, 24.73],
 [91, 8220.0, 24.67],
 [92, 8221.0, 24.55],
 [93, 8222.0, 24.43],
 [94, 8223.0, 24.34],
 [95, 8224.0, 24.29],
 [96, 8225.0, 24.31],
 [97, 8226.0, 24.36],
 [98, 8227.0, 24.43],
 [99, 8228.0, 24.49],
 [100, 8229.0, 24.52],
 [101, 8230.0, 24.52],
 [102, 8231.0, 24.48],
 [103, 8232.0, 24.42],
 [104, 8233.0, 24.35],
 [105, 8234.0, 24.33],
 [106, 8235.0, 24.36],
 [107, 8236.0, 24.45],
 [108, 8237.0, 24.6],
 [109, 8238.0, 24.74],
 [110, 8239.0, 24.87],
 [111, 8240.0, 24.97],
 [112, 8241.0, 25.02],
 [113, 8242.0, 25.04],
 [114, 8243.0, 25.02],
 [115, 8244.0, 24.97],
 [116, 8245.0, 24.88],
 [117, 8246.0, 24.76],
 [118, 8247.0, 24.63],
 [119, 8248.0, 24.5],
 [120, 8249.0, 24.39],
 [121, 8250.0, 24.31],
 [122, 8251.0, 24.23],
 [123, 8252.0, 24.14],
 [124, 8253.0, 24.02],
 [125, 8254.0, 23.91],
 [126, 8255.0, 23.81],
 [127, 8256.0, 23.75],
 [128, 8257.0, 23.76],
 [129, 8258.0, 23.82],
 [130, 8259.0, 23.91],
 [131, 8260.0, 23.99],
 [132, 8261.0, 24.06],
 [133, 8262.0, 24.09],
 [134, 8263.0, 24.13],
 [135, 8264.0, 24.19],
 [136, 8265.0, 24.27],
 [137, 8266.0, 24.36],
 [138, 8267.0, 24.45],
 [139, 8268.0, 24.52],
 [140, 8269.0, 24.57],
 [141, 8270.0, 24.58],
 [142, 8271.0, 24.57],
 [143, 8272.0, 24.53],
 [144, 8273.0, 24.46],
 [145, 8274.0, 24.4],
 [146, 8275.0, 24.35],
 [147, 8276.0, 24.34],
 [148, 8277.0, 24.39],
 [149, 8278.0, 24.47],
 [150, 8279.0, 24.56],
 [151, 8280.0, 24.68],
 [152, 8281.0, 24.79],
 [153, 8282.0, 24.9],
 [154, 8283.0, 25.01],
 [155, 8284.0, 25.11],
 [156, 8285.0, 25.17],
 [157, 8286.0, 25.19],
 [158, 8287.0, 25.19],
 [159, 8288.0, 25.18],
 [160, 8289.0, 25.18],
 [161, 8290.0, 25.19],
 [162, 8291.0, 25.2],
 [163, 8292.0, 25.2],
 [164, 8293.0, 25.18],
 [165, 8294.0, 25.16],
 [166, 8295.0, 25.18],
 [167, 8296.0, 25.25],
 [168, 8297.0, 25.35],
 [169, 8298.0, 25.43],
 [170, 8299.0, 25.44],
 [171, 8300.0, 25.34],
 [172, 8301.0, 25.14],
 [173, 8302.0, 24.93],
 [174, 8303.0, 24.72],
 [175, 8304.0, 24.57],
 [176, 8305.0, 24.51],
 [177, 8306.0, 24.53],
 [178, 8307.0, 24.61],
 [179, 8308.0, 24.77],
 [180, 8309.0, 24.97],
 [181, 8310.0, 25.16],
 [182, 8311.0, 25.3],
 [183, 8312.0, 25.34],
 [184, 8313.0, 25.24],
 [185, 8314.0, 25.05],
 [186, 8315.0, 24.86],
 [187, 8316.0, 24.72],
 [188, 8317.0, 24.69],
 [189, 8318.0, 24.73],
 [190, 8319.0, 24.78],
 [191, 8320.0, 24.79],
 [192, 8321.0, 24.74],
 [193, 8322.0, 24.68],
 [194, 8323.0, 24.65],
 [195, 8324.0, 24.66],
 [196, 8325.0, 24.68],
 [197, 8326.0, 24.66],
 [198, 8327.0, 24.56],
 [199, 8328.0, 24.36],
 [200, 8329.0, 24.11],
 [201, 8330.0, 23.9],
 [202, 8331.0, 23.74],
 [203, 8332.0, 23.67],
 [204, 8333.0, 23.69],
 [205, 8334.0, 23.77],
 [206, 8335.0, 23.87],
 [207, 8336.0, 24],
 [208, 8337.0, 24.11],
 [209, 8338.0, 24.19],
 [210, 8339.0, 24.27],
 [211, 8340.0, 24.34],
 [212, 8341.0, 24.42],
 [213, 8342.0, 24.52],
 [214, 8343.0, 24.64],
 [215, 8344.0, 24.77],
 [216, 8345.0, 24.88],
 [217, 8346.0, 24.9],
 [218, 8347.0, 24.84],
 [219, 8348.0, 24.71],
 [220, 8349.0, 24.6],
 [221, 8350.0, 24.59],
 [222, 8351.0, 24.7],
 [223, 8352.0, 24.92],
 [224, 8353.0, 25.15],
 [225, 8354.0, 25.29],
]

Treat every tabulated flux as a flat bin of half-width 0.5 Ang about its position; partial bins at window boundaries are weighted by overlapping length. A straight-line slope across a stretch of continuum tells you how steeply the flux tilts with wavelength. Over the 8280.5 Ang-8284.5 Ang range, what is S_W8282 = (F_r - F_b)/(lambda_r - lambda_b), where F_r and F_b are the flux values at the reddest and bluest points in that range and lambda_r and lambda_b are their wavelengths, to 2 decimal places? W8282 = 0.11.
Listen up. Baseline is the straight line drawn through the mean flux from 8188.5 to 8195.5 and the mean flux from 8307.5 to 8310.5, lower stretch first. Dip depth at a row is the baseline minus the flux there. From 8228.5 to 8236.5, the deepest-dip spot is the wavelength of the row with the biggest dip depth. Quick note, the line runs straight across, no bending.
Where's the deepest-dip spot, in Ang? 8234.0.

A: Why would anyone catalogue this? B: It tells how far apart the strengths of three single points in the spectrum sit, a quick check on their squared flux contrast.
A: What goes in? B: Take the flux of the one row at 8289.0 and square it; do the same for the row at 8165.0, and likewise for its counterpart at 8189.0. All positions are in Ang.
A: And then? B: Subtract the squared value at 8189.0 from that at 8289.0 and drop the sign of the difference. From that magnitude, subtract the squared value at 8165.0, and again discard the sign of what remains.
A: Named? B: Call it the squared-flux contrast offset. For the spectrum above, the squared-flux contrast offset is 582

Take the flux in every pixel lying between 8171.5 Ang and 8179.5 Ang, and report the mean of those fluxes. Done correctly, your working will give 25.3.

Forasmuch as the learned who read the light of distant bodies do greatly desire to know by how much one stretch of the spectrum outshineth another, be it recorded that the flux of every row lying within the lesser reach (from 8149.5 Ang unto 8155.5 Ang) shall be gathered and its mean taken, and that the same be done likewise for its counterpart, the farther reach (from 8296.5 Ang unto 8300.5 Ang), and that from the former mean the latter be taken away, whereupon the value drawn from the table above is 0.3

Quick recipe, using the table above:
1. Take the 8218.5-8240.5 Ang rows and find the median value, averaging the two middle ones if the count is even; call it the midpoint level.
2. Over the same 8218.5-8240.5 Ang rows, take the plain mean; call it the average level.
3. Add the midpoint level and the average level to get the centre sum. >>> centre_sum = 49.0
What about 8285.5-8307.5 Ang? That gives 50.3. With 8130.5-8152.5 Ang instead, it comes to 50.4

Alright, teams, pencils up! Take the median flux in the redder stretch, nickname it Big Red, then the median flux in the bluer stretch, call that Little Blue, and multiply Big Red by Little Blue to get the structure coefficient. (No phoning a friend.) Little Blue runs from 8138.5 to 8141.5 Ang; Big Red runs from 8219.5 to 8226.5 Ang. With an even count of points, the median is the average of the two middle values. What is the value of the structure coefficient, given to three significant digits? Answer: 610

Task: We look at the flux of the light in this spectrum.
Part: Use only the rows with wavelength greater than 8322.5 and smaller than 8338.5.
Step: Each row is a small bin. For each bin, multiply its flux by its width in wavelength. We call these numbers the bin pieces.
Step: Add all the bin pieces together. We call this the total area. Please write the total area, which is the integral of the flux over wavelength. 387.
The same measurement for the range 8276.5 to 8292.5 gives 399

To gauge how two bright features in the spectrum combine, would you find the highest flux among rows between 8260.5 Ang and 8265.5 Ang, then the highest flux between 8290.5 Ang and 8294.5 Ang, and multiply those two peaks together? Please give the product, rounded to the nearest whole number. 612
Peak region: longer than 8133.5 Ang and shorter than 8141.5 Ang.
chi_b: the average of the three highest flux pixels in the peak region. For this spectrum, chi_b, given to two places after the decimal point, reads 25.05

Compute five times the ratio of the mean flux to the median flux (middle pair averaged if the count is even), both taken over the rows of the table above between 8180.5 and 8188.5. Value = 5.01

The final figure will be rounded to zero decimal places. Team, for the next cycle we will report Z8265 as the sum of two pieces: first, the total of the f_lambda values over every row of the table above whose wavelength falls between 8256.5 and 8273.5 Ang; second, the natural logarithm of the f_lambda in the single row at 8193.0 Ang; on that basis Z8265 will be 415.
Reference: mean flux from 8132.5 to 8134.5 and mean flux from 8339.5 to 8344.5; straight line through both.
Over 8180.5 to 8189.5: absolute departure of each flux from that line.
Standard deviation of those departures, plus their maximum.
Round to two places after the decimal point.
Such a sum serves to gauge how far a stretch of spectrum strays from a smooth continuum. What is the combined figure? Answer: 0.31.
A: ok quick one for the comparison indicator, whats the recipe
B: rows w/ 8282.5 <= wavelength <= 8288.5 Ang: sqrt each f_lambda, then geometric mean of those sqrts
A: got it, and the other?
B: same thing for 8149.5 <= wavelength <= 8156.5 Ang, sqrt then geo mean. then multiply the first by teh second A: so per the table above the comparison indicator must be 25.4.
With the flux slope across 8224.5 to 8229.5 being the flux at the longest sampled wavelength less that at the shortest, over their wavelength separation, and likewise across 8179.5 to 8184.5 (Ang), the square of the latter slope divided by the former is 0.200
